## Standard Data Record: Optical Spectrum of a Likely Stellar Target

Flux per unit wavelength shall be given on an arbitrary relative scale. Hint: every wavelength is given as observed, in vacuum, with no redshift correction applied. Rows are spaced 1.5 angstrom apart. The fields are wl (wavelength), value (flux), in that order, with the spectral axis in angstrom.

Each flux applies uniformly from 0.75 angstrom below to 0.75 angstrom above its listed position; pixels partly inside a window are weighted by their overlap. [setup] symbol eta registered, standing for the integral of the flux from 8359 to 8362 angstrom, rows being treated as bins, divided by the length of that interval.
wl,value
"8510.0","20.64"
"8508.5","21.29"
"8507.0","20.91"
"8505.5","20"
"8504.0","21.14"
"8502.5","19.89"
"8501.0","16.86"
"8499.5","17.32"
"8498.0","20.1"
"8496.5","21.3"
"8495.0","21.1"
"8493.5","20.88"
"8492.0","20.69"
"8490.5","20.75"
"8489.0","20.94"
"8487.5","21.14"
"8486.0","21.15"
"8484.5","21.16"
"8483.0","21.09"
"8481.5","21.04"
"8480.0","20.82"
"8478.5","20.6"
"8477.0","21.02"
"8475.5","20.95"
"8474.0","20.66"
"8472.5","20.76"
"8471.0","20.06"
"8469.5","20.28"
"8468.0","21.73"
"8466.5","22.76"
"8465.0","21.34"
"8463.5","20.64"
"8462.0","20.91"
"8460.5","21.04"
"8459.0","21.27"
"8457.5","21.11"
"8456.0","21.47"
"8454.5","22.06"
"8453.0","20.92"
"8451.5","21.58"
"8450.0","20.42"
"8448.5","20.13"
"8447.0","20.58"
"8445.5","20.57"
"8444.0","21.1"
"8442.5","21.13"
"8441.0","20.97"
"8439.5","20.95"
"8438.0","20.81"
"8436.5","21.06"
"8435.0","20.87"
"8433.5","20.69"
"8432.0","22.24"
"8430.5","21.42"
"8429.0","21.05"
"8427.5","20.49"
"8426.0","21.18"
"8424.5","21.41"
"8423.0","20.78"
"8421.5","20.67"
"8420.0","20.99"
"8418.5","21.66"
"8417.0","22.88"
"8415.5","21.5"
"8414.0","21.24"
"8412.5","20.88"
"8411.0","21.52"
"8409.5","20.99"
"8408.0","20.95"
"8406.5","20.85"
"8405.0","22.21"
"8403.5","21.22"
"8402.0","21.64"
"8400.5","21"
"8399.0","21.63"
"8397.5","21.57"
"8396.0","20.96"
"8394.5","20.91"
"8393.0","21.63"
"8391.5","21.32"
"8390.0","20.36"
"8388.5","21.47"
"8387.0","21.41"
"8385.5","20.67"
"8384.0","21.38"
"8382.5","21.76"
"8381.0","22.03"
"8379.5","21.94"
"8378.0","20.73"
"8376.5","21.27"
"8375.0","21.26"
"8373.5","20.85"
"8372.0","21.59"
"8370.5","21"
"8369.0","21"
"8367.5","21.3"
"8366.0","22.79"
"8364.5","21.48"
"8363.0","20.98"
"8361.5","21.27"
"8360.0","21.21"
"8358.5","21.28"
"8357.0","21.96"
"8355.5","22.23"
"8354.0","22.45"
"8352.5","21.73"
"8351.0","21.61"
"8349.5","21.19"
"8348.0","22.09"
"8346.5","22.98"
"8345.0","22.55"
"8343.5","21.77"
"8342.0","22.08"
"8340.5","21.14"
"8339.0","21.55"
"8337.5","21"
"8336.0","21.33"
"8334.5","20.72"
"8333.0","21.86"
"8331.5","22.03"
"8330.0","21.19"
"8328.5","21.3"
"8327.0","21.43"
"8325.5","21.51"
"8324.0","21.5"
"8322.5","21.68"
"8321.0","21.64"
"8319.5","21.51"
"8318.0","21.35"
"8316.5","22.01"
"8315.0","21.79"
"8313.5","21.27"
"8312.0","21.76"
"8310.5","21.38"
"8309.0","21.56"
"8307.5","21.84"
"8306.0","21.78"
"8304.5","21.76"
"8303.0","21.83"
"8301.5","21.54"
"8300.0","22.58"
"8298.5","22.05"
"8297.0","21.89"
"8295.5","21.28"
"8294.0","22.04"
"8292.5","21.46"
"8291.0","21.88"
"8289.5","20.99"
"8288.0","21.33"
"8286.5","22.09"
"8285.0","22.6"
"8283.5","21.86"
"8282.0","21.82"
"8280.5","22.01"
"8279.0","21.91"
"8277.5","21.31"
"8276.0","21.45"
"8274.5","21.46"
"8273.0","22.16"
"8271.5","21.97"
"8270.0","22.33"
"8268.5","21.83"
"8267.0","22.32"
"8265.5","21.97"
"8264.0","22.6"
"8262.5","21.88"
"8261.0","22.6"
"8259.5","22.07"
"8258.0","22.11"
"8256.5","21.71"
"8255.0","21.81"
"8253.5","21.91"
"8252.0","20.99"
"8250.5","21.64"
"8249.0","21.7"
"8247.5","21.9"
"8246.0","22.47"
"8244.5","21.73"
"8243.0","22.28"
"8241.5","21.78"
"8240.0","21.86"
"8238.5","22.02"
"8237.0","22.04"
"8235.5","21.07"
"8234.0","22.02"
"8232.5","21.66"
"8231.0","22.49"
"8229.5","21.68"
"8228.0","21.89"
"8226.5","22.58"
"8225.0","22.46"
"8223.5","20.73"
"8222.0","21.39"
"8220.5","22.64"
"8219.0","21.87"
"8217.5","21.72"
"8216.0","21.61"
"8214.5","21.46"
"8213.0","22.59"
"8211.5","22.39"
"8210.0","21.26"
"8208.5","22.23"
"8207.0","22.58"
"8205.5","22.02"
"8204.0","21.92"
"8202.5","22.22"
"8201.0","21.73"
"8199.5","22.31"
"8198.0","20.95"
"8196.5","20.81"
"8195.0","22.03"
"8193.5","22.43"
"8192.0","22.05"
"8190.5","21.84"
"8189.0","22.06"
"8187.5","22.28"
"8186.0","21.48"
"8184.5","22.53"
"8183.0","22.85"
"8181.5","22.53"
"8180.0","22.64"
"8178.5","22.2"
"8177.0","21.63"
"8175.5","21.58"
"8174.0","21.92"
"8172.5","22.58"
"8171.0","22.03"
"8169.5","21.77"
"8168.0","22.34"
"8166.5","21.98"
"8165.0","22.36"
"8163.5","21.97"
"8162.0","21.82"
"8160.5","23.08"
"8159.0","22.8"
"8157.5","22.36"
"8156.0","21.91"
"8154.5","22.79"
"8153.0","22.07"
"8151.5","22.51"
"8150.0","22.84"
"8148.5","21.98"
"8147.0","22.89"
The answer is 21.2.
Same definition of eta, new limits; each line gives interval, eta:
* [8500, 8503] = 18.2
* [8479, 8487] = 21.0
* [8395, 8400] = 21.3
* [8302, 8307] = 21.8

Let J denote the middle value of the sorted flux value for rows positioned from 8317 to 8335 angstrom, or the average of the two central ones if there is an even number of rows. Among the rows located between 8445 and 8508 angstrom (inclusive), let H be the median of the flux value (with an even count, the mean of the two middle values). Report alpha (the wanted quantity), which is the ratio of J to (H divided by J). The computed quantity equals 22.1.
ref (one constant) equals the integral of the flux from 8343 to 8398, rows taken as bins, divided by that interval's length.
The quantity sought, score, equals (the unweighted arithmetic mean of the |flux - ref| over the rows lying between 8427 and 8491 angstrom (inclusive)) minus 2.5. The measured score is -1.87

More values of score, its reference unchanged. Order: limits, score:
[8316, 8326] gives -2.36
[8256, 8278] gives -1.98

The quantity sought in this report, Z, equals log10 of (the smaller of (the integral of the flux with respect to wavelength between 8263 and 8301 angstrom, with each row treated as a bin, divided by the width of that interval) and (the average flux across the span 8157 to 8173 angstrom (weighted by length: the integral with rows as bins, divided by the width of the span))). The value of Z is 1.340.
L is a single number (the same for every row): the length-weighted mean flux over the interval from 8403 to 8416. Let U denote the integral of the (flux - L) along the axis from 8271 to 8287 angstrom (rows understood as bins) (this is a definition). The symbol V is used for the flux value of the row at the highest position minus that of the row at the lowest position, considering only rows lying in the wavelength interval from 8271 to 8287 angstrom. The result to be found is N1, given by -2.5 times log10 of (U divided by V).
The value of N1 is -4.8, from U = 9.8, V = 0.120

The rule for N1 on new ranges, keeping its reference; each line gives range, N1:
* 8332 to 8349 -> -3.9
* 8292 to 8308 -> -3.4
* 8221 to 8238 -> -2.9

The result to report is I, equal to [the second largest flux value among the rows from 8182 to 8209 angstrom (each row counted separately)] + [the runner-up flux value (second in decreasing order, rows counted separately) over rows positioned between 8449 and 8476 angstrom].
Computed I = 44.6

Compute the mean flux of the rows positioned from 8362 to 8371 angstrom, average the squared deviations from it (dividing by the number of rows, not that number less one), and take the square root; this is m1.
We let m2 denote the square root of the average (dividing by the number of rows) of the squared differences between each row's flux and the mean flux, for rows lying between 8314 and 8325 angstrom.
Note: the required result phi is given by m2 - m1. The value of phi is -0.4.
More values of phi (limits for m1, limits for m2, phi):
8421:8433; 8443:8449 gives -0.2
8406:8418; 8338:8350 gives 0.0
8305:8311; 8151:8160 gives 0.2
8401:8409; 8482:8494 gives -0.3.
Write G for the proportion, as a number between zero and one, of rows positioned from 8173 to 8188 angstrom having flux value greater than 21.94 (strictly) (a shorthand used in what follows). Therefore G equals 0.60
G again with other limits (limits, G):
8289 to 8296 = 0.20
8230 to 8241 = 0.57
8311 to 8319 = 0.20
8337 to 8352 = 0.40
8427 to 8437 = 0.14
